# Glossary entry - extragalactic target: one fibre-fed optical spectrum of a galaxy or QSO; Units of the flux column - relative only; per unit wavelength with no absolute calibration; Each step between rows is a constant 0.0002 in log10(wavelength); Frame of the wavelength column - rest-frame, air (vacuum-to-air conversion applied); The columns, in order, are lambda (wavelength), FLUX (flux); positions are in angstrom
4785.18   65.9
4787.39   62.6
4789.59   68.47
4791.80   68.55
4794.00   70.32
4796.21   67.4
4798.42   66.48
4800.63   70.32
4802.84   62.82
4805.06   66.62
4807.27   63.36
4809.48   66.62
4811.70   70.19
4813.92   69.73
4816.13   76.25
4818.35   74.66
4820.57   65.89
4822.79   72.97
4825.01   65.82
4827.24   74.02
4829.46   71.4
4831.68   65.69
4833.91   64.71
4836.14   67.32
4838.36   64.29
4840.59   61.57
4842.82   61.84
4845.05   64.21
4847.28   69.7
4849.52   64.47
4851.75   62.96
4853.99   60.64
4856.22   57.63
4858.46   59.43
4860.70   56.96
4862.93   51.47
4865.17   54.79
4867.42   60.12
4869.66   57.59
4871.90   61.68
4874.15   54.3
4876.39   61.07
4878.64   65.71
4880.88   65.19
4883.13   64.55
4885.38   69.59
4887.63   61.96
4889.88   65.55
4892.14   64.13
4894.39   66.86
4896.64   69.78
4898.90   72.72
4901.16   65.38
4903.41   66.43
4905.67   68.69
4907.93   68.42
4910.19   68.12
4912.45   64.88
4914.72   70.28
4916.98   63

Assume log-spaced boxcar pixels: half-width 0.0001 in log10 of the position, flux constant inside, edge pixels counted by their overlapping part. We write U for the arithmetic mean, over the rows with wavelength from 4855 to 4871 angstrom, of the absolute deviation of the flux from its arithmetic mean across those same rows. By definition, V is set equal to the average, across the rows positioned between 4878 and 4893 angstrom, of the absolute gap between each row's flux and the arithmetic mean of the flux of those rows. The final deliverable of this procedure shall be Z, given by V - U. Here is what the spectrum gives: -0.7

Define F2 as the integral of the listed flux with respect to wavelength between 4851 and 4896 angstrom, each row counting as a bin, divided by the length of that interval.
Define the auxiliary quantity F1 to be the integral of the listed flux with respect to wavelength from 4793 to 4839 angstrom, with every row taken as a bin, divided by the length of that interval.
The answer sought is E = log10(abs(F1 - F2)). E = 0.86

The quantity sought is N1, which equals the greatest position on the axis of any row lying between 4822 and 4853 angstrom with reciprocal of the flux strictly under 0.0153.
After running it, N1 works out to 4847.28 angstrom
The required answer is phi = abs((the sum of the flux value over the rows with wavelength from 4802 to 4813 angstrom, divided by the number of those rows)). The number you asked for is 66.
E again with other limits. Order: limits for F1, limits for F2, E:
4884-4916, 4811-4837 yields 0.41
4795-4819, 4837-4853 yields 0.63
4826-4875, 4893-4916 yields 0.77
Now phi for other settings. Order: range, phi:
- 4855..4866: 56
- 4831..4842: 65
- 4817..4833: 70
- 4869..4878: 59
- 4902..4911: 68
